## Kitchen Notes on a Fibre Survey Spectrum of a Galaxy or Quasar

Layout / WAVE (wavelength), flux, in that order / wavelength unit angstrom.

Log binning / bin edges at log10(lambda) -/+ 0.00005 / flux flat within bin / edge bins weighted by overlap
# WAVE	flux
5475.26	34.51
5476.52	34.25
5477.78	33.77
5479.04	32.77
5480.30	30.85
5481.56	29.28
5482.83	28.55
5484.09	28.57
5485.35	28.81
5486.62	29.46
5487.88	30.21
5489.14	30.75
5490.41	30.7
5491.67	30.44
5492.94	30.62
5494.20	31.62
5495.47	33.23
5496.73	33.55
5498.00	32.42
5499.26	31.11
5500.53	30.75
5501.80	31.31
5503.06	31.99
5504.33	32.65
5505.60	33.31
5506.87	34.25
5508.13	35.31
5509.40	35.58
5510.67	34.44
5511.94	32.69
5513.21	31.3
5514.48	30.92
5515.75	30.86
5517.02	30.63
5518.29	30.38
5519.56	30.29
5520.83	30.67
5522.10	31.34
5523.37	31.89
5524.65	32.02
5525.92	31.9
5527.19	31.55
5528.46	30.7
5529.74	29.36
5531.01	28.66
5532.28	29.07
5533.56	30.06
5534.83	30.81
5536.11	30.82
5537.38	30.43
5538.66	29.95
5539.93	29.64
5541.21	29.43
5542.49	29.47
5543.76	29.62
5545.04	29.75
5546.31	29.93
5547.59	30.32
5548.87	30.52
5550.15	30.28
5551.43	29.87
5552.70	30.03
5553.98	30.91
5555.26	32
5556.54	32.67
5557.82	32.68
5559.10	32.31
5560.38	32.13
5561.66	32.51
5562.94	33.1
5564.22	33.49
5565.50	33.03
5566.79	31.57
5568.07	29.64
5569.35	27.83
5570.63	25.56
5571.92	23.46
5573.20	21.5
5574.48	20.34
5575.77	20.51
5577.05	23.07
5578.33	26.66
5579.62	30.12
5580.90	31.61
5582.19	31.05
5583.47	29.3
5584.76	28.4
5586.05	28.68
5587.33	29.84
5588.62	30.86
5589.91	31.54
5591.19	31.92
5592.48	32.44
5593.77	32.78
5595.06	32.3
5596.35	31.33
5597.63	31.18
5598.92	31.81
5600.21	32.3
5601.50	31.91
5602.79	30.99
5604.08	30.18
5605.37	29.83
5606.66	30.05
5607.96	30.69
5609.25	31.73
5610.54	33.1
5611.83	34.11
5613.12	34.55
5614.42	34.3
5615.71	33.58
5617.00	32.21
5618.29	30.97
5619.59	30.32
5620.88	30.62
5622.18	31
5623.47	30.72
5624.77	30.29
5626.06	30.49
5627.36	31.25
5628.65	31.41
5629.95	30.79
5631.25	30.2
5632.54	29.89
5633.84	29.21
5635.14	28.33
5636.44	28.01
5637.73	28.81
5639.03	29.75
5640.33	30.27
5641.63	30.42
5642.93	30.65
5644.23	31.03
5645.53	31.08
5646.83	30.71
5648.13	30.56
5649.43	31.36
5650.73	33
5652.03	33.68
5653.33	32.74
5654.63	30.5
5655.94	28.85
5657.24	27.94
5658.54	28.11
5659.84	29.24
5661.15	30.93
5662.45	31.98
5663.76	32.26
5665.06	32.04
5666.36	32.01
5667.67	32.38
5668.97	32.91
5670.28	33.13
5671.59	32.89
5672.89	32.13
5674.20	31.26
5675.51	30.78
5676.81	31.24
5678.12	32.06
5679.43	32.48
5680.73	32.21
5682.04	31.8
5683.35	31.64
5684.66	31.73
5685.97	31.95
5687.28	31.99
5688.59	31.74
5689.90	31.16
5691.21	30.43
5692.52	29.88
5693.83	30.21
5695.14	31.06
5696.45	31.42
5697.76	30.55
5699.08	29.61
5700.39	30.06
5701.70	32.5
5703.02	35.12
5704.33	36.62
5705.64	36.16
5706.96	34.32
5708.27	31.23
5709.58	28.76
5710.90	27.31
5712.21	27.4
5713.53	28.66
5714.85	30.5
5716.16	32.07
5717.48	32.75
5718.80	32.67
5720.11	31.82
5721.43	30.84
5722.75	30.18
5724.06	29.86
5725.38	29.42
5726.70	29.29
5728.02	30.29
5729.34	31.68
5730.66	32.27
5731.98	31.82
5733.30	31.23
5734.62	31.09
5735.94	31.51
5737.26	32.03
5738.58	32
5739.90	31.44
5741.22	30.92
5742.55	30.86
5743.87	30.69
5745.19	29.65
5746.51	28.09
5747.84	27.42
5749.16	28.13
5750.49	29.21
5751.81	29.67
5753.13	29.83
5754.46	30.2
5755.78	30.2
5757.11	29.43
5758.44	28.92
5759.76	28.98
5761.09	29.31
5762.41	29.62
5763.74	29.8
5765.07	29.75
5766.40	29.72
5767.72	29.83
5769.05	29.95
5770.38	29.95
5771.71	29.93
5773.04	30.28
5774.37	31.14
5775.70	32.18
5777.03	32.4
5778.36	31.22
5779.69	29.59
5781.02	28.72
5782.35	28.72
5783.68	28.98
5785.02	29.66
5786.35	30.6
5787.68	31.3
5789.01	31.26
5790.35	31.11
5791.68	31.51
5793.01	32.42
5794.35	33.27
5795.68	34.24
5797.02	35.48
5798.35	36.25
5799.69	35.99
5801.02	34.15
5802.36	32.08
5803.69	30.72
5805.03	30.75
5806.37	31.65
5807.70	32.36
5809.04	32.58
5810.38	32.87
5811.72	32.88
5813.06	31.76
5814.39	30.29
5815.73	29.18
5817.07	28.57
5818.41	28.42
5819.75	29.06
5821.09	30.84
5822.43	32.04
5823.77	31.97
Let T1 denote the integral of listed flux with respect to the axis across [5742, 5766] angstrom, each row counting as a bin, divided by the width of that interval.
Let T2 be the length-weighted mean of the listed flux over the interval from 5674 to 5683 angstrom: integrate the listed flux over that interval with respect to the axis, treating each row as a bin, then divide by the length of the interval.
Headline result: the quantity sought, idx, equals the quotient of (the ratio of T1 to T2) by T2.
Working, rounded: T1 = 29.4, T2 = 31.7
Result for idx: 0.029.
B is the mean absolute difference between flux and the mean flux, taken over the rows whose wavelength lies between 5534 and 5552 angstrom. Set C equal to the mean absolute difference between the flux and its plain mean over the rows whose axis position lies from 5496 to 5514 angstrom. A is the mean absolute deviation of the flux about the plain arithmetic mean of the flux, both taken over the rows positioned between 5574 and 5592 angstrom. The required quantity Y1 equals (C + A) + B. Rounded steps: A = 3.14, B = 0.40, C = 1.29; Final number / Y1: 4.8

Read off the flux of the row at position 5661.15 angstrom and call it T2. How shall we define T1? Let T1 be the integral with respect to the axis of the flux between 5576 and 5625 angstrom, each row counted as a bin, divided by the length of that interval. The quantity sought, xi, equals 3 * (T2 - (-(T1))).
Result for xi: 185.6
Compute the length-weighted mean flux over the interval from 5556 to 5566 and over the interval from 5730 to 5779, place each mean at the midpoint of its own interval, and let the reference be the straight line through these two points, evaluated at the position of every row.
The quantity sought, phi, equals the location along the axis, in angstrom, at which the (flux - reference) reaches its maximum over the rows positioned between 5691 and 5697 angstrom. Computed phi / 5696.45 angstrom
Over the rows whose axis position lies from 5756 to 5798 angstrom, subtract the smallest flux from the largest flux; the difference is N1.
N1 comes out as 6.8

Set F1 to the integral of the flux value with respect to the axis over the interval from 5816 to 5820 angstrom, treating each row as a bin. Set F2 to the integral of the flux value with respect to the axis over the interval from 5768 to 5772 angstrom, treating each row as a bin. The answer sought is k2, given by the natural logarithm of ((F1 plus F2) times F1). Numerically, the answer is 10.2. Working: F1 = 115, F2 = 120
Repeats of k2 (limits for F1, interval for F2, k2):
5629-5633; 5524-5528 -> 10.3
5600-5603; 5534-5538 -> 9.9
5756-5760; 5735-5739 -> 10.3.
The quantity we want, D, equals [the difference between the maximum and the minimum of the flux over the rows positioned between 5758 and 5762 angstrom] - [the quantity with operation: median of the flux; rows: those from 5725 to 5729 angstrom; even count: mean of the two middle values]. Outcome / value -29.0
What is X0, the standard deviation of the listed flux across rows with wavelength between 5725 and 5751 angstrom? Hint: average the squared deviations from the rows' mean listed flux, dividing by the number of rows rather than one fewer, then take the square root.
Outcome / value 1.4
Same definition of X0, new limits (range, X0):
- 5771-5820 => 2.0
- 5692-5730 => 2.2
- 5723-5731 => 1.1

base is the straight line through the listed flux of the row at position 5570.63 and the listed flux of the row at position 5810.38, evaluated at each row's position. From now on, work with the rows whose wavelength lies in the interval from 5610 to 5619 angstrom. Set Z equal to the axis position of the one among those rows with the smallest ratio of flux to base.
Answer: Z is 5618.29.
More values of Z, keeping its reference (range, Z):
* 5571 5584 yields 5574.48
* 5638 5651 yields 5639.03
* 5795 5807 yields 5805.03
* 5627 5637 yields 5636.44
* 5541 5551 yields 5542.49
